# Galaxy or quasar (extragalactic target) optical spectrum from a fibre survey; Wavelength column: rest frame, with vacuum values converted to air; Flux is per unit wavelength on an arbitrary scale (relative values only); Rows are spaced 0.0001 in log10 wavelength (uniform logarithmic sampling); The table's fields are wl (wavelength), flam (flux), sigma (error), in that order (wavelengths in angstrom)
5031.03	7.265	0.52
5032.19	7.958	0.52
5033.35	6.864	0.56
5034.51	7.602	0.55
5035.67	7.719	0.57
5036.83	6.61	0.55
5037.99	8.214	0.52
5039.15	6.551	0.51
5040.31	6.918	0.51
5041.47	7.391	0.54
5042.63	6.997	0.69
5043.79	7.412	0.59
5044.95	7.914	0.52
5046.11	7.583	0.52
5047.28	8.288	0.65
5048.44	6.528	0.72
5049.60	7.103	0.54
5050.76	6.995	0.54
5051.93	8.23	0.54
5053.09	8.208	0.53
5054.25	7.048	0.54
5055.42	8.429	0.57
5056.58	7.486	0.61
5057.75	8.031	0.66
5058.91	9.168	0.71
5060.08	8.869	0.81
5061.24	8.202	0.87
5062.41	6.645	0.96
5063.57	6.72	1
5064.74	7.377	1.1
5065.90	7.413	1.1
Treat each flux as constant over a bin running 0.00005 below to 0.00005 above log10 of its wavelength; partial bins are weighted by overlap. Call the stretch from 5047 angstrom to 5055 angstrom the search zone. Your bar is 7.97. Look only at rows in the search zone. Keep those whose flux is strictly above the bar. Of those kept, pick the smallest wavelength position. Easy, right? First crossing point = 5047.28 angstrom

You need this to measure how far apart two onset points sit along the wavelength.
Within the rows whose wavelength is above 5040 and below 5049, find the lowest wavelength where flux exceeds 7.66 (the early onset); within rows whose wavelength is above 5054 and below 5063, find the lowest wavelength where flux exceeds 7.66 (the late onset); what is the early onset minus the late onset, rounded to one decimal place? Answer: -10.5 angstrom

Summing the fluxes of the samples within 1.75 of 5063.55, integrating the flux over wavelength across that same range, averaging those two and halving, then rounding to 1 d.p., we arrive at 11.2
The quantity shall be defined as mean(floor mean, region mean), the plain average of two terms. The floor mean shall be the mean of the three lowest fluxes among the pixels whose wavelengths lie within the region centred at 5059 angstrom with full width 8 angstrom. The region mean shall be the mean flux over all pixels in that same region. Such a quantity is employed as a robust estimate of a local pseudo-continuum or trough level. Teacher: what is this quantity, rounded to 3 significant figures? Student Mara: 7.75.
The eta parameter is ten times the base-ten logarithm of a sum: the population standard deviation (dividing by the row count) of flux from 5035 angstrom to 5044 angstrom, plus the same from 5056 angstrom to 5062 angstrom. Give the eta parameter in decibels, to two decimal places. 0.54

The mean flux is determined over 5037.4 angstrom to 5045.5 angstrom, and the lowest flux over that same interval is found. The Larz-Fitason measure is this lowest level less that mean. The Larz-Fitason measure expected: -0.79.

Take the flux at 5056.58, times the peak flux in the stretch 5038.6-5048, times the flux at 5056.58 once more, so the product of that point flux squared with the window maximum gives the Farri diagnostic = 464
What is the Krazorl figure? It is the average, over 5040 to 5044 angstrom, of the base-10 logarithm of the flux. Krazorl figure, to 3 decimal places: 0.856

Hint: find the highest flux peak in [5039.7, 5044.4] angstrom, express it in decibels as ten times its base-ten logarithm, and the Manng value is 8.7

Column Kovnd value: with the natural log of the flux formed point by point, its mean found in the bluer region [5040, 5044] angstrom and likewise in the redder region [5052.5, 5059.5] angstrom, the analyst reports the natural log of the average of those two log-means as 0.707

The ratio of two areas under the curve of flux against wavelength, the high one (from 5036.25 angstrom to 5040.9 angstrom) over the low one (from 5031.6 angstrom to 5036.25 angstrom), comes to 0.94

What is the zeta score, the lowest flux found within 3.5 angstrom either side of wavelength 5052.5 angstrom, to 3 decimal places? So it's 6.995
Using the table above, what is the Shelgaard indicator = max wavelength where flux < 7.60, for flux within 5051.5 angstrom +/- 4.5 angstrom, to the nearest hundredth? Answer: 5054.25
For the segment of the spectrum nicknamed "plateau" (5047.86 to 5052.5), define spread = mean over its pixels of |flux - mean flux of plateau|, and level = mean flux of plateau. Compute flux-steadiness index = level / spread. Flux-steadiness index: 14.2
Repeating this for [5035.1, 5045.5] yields 15.4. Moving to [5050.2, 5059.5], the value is 13.7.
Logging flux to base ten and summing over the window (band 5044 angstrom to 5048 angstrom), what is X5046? 2.70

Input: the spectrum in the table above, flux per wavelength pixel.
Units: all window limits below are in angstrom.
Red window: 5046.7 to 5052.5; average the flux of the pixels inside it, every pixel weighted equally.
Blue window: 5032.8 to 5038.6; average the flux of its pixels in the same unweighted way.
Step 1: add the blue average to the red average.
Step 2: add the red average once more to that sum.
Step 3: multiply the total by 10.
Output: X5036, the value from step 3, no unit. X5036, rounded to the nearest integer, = 223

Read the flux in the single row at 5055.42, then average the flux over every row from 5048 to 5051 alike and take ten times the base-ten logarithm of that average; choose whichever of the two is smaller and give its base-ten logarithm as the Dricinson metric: 0.923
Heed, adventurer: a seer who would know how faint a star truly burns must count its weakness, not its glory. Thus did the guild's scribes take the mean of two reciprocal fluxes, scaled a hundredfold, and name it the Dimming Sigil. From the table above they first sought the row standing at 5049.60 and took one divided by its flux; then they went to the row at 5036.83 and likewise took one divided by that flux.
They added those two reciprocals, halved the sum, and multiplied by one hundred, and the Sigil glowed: 14.6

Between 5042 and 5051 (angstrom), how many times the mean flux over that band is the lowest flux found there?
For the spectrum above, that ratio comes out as 0.89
